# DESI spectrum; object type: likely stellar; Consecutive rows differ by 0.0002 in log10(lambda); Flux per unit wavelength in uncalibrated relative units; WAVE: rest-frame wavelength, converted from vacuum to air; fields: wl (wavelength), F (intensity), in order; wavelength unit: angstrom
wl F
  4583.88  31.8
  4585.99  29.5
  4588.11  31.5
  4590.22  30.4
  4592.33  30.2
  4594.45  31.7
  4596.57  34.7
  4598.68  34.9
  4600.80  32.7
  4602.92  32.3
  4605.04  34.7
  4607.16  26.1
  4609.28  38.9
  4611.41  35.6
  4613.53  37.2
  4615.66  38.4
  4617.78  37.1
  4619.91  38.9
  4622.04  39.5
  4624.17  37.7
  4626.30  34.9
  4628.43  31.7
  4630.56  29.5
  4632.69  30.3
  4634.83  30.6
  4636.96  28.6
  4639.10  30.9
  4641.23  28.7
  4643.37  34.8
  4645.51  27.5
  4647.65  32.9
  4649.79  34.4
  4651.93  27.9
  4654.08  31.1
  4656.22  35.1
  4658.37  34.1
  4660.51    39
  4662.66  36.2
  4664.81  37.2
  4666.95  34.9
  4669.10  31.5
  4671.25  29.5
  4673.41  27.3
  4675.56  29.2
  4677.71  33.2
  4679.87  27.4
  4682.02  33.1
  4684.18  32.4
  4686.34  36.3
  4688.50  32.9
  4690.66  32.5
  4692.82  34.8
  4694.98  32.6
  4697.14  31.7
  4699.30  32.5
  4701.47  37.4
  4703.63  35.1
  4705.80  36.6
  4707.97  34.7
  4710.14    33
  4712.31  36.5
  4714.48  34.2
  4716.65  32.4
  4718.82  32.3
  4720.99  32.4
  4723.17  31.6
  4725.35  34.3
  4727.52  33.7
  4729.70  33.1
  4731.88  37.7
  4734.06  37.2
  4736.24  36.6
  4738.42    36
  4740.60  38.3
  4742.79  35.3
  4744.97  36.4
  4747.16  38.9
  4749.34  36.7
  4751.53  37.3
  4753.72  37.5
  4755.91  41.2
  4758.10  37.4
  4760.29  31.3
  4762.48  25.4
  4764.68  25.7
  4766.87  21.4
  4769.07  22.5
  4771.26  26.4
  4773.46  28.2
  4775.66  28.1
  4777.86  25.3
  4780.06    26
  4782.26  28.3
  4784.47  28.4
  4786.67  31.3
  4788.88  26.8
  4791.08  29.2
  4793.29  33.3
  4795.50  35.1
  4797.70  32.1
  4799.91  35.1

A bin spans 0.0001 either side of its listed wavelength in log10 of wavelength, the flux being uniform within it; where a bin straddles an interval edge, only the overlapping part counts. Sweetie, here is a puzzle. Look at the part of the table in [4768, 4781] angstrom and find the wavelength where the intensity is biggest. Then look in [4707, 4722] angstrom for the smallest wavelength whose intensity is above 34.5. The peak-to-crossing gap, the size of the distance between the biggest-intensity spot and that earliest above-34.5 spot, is 65.5 angstrom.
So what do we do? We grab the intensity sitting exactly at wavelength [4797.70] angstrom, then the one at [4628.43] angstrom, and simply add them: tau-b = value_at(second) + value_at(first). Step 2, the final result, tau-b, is 64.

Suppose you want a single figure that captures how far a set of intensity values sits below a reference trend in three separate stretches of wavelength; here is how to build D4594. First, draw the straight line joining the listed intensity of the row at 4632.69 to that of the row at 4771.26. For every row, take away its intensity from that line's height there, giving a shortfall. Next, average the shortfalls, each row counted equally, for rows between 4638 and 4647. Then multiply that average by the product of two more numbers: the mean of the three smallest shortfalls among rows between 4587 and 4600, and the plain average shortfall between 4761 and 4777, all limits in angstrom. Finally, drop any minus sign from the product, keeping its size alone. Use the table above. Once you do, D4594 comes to 1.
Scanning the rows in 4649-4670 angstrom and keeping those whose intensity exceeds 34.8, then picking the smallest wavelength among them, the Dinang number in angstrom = 4656.22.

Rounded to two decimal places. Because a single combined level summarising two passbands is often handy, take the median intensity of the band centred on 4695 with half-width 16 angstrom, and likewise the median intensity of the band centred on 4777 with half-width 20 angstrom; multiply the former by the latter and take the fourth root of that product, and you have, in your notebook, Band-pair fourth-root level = 5.52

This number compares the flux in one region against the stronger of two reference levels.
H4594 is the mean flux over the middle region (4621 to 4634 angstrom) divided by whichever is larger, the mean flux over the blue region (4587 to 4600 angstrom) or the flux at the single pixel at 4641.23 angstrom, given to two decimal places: 1.05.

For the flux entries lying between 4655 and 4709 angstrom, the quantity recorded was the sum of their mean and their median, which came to 66.7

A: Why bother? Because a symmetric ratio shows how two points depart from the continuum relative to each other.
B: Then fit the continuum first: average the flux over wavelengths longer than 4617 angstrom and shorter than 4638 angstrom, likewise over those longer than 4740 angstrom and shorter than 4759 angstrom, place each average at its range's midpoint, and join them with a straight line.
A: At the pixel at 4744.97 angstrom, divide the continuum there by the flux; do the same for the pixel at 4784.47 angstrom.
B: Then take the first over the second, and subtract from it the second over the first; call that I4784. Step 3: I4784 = -0.57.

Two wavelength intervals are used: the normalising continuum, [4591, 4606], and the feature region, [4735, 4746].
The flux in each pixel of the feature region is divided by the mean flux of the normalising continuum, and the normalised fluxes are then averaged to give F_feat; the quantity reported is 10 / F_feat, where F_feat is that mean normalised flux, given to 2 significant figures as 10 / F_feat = 9.0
